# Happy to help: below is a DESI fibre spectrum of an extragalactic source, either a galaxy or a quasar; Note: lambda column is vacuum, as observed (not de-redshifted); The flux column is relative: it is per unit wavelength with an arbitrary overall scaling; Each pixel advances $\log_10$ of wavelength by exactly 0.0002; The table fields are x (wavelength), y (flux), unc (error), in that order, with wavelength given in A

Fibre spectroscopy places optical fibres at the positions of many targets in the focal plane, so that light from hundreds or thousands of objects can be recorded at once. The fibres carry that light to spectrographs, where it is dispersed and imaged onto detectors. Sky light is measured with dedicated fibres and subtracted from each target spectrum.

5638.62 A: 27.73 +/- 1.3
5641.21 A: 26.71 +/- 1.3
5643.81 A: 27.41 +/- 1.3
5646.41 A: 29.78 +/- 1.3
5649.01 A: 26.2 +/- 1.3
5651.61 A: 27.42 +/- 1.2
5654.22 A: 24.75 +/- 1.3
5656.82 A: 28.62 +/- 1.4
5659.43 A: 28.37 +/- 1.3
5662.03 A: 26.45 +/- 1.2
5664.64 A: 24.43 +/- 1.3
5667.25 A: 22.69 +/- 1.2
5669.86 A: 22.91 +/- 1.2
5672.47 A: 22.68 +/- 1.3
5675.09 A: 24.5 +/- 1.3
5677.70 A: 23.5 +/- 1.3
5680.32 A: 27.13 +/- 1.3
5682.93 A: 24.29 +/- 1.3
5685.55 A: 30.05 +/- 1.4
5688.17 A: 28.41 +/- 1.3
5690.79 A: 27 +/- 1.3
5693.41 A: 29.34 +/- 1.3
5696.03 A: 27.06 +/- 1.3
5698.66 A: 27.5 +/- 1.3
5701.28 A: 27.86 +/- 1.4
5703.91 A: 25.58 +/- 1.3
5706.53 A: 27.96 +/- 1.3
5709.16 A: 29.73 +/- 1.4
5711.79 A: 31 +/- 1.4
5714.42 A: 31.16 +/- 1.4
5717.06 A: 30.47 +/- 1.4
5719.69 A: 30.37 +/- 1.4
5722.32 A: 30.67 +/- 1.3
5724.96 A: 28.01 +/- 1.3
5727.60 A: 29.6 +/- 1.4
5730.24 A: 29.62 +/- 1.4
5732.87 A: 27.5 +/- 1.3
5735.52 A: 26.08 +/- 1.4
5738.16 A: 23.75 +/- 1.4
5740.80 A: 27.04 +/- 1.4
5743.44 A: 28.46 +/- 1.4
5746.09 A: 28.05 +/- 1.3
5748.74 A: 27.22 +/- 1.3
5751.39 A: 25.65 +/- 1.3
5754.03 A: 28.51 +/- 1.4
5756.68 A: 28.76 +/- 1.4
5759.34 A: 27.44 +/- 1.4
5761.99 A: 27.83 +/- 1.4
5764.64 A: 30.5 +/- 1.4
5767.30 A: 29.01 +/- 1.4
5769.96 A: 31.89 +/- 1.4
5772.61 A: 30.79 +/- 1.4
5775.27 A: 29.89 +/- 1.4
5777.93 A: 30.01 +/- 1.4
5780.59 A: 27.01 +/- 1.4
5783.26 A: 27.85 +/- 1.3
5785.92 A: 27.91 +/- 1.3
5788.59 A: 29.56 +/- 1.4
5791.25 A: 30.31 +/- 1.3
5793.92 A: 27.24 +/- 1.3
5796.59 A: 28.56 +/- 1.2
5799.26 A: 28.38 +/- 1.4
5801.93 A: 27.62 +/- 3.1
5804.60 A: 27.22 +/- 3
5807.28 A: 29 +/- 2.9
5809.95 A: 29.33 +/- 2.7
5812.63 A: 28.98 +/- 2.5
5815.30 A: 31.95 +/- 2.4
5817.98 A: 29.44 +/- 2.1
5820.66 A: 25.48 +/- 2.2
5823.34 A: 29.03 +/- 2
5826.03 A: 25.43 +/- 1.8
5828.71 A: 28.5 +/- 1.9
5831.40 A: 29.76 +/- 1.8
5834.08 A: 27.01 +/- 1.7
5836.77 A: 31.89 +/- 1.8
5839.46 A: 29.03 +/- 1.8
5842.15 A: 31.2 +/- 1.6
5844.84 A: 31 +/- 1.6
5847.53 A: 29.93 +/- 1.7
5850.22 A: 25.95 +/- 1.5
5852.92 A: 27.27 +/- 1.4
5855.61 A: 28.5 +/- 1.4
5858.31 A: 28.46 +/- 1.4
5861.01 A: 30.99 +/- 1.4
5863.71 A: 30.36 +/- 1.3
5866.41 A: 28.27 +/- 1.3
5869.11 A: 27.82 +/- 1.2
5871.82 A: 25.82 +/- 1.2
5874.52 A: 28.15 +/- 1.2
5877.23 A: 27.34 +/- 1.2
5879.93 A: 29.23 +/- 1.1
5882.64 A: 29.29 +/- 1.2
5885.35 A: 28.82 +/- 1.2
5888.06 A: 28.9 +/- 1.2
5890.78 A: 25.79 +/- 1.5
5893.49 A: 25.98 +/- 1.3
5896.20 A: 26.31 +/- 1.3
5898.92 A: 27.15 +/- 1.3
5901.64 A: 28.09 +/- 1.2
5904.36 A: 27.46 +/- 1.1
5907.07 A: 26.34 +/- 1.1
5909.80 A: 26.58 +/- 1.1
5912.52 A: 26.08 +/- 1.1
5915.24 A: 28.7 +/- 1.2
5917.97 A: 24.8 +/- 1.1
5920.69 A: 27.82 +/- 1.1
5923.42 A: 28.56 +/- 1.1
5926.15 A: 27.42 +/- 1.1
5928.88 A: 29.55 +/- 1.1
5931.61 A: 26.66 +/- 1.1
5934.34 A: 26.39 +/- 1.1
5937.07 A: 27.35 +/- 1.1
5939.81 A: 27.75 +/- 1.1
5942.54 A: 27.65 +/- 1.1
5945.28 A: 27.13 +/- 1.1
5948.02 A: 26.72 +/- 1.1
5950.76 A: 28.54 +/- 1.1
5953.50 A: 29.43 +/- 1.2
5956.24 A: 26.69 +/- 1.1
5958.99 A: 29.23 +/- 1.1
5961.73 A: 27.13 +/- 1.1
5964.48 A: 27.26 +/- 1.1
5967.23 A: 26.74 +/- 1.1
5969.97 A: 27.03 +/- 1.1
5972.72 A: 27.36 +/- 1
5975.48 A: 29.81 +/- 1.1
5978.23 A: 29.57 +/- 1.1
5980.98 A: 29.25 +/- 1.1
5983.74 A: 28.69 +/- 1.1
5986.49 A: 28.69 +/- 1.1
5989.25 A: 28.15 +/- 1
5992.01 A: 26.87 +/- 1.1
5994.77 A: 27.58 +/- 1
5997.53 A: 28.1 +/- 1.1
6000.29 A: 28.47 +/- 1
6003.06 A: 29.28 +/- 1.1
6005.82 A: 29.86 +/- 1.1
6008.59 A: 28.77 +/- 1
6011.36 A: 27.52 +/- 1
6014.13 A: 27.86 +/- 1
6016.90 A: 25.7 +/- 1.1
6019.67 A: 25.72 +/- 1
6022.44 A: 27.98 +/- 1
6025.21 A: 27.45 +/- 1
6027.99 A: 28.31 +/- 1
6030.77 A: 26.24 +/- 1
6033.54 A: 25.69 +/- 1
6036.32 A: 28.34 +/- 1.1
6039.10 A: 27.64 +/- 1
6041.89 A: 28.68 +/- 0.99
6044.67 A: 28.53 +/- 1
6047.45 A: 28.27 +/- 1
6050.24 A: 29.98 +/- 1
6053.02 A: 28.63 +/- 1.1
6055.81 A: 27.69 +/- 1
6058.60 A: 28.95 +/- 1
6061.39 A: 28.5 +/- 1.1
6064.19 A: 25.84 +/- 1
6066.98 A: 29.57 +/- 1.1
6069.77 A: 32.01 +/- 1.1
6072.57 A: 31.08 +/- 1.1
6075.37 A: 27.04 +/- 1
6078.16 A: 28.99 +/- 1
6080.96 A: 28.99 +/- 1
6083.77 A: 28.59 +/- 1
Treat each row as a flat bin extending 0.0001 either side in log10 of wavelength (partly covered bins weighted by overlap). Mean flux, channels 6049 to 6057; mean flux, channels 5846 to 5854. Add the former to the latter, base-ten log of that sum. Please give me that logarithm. 1.75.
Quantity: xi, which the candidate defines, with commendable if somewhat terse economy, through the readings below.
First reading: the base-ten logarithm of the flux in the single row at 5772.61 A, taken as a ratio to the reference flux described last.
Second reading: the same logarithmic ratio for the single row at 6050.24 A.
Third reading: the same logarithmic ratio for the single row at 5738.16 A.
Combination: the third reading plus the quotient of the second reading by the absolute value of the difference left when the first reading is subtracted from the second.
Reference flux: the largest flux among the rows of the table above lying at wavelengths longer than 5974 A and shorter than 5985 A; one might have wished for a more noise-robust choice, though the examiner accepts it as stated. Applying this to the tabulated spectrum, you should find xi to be 0.11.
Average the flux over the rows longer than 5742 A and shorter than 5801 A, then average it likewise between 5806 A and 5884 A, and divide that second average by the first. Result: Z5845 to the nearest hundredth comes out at 1.00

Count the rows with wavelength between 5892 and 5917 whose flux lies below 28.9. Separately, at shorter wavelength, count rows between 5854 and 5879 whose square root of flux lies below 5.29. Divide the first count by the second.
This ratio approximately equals 3.00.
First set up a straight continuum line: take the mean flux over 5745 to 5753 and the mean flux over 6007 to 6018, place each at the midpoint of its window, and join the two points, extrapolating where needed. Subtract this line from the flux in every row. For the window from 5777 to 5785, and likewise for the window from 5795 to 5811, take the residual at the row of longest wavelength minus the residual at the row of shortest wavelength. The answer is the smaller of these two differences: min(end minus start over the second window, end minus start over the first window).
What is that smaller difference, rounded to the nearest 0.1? -2.2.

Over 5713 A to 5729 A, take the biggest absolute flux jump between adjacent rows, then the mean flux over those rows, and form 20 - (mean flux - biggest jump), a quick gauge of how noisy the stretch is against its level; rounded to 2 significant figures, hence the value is -7.4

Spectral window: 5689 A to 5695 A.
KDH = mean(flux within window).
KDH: 28.2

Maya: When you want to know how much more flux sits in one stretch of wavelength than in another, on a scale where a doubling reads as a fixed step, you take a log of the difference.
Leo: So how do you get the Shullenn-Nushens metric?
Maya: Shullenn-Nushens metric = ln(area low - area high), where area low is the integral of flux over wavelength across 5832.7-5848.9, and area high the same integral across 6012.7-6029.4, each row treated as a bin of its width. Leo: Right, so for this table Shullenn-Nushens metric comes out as 3.5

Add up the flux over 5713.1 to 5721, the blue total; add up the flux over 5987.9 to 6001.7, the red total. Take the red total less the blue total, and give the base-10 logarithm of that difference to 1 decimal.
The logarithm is 1.7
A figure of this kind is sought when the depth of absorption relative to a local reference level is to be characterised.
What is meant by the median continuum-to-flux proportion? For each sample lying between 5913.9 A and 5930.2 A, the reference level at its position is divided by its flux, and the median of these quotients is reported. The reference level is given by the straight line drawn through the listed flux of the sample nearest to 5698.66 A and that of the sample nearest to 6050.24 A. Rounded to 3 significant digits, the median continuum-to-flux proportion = 1.03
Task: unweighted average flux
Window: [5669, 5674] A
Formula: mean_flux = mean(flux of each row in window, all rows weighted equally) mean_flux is 23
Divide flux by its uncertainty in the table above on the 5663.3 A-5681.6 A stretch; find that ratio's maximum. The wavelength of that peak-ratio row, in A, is 5680.32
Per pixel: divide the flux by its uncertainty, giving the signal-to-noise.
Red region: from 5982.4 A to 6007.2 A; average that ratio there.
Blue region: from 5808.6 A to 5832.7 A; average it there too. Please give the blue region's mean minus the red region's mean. -13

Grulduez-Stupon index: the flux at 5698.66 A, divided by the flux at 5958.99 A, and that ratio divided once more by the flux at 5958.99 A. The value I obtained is 0.032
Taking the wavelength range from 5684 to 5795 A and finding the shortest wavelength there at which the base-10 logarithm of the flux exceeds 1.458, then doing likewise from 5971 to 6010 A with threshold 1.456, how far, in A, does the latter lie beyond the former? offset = 289.9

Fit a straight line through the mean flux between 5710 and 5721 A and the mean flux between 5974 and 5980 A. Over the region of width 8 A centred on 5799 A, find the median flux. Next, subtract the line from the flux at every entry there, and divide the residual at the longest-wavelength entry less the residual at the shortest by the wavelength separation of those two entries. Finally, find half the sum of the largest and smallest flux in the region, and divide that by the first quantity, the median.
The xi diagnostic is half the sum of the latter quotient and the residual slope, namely 0.41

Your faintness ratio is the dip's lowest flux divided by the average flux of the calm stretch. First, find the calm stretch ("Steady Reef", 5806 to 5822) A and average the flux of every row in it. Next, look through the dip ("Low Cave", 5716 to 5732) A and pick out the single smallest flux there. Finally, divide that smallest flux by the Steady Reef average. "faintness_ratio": 0.96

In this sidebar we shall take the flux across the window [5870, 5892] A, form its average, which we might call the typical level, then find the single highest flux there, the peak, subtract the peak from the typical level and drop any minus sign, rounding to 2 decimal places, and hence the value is 1.37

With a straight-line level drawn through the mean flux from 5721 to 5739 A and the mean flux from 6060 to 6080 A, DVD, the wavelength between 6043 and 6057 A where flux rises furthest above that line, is 6050.24 A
